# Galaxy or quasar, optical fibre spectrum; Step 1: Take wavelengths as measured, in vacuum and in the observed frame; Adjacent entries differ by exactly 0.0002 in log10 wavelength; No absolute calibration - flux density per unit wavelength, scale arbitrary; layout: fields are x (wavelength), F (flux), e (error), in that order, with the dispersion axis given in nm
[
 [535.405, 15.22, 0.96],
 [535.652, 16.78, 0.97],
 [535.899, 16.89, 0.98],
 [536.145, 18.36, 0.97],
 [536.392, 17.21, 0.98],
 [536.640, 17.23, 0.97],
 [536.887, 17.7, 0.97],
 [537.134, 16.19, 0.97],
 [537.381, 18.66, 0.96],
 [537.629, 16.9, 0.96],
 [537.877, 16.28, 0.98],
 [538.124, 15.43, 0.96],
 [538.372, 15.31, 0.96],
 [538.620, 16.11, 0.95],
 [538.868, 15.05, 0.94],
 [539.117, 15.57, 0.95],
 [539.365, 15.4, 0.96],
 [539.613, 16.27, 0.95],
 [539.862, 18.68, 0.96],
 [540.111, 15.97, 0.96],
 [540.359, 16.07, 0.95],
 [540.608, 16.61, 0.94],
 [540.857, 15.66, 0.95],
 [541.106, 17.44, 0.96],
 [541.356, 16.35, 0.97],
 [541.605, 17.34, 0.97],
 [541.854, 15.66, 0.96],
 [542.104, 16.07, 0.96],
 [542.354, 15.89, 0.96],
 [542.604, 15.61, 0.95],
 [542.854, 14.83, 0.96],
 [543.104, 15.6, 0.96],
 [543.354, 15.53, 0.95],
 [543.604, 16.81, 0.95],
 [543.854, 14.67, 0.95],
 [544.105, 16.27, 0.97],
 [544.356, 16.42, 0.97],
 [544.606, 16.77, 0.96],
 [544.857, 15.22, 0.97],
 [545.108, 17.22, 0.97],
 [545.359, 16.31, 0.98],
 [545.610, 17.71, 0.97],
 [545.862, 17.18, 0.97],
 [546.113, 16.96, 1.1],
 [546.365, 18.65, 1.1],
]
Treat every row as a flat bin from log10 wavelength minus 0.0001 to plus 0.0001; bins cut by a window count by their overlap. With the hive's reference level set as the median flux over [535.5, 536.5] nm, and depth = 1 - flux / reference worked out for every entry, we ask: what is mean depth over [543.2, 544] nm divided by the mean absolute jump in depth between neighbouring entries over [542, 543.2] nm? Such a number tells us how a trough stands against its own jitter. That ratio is 2.7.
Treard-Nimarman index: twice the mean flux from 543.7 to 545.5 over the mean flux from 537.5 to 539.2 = 2.04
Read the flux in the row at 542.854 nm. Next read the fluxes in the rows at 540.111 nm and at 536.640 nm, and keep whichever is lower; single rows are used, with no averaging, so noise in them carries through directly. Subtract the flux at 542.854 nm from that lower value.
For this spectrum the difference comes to 1.1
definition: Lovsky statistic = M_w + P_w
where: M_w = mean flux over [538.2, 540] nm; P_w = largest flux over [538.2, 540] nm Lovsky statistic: 34.7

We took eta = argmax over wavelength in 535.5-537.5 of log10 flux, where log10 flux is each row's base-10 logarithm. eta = 537.381 nm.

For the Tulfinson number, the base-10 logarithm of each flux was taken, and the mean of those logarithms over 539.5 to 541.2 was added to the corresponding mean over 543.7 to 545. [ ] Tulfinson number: 2.42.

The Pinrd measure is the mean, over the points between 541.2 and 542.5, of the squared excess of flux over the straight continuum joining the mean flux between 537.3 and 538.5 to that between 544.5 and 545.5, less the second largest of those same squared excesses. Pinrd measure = -0.2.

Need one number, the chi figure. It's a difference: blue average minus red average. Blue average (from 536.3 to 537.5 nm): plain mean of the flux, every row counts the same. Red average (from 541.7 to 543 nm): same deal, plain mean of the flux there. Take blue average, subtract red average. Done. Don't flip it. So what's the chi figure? 1.8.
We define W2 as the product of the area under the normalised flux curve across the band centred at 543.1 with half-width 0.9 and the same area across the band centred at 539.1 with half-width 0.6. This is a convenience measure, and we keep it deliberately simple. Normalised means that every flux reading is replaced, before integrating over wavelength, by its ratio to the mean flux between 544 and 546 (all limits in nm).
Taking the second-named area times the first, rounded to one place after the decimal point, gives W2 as 1.9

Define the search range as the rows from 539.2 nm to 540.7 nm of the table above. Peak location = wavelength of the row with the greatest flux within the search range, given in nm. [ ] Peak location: 539.862 nm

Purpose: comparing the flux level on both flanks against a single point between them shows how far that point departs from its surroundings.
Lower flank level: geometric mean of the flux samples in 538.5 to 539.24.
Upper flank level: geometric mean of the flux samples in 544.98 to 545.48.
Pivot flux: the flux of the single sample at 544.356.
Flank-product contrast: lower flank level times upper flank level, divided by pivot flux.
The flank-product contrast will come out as 16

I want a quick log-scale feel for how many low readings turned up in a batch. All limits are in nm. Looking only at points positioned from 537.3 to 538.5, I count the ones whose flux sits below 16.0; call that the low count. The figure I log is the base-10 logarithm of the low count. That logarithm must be 0.30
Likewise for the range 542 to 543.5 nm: 0.70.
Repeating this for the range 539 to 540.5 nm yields 0.48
